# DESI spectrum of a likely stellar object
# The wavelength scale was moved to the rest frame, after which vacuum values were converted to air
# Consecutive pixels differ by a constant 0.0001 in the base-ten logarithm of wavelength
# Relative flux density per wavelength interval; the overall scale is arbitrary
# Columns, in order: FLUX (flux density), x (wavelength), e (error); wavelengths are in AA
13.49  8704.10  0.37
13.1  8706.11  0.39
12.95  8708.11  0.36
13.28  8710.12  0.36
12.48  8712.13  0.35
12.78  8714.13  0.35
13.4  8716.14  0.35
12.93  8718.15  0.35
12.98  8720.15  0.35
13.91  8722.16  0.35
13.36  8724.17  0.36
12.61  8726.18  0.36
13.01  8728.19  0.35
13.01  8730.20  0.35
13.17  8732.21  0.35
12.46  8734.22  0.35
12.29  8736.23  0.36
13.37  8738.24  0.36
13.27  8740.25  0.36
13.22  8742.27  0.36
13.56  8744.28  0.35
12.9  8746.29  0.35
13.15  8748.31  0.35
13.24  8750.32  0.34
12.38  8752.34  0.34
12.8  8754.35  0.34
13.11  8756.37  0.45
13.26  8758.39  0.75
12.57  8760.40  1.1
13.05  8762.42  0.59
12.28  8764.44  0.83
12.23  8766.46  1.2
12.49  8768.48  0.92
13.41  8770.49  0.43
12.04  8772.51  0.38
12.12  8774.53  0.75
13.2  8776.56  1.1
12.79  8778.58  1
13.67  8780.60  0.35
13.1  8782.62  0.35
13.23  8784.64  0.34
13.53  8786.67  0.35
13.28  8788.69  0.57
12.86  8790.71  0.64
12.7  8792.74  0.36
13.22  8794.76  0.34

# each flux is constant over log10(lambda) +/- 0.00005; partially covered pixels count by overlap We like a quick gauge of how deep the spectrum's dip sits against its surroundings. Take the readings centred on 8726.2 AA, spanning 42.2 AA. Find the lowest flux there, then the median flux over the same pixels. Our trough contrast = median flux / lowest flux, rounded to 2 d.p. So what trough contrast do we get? 1.06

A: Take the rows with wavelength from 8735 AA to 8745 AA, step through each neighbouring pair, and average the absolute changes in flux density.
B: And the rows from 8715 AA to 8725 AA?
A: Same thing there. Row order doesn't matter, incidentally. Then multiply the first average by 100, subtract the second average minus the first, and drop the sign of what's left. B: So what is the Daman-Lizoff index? 39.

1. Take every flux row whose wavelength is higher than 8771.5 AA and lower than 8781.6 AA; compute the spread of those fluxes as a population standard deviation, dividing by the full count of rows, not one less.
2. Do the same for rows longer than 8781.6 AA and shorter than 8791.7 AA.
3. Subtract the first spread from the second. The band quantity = -0.40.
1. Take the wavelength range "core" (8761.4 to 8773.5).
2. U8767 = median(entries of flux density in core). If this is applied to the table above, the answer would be 12.4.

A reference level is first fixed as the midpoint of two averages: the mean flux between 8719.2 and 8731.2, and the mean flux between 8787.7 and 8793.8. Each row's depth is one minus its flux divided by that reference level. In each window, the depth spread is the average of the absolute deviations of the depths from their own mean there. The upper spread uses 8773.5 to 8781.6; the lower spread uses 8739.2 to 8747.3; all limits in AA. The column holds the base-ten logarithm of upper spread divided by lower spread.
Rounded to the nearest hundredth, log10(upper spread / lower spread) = 0.44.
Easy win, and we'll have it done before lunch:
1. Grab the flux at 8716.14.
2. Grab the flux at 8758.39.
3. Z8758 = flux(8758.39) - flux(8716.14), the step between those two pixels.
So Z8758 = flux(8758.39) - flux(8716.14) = -0.1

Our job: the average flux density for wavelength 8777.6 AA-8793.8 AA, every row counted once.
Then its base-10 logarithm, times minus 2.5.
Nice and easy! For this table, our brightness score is -2.80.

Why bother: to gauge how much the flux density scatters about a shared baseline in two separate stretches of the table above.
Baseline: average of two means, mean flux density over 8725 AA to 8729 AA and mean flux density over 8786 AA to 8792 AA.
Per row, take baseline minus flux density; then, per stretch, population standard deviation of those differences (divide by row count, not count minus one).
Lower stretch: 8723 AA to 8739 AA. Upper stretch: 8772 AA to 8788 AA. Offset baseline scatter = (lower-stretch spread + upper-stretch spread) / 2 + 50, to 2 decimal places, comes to 50.47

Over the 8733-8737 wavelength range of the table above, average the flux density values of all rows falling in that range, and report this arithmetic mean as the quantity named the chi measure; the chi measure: 12.4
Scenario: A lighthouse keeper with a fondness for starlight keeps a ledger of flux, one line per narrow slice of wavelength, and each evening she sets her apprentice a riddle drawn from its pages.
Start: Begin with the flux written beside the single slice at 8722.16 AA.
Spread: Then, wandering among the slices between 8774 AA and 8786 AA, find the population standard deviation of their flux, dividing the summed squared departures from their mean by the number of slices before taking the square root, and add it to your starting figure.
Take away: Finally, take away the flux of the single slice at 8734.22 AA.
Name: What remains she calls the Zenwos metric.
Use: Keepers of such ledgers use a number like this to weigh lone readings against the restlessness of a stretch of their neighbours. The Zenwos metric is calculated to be 1.9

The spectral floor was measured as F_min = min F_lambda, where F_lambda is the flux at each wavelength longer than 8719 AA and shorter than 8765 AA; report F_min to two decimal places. 12.28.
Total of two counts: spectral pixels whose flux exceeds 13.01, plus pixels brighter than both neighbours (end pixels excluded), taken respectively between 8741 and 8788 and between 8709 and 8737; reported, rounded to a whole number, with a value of 16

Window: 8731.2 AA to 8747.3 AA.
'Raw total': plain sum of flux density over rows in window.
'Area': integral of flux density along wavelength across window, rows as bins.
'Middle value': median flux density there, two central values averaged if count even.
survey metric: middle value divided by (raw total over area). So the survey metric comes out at 26.6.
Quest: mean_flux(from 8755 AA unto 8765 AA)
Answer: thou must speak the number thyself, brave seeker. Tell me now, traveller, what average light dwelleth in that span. 12.9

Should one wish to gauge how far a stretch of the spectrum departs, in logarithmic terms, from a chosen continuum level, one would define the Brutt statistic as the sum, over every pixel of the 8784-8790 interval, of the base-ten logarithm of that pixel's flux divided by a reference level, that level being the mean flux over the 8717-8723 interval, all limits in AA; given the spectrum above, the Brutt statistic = 0.01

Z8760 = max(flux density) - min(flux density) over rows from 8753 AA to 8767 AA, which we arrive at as 1.03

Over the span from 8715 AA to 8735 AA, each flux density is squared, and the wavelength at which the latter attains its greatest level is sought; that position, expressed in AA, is 8722.16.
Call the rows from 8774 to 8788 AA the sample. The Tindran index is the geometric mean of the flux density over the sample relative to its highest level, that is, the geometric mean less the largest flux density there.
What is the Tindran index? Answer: -0.59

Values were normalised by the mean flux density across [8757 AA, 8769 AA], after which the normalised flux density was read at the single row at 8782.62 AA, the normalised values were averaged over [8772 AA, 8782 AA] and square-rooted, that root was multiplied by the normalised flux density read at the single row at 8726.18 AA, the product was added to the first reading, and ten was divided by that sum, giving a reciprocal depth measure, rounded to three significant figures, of 4.91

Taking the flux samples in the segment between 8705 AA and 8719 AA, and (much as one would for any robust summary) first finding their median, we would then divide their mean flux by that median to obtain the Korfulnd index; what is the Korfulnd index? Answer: 1.003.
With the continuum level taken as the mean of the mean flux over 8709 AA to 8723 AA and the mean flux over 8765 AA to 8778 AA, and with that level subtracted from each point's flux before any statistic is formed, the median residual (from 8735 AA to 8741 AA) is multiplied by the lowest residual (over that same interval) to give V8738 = -0.24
